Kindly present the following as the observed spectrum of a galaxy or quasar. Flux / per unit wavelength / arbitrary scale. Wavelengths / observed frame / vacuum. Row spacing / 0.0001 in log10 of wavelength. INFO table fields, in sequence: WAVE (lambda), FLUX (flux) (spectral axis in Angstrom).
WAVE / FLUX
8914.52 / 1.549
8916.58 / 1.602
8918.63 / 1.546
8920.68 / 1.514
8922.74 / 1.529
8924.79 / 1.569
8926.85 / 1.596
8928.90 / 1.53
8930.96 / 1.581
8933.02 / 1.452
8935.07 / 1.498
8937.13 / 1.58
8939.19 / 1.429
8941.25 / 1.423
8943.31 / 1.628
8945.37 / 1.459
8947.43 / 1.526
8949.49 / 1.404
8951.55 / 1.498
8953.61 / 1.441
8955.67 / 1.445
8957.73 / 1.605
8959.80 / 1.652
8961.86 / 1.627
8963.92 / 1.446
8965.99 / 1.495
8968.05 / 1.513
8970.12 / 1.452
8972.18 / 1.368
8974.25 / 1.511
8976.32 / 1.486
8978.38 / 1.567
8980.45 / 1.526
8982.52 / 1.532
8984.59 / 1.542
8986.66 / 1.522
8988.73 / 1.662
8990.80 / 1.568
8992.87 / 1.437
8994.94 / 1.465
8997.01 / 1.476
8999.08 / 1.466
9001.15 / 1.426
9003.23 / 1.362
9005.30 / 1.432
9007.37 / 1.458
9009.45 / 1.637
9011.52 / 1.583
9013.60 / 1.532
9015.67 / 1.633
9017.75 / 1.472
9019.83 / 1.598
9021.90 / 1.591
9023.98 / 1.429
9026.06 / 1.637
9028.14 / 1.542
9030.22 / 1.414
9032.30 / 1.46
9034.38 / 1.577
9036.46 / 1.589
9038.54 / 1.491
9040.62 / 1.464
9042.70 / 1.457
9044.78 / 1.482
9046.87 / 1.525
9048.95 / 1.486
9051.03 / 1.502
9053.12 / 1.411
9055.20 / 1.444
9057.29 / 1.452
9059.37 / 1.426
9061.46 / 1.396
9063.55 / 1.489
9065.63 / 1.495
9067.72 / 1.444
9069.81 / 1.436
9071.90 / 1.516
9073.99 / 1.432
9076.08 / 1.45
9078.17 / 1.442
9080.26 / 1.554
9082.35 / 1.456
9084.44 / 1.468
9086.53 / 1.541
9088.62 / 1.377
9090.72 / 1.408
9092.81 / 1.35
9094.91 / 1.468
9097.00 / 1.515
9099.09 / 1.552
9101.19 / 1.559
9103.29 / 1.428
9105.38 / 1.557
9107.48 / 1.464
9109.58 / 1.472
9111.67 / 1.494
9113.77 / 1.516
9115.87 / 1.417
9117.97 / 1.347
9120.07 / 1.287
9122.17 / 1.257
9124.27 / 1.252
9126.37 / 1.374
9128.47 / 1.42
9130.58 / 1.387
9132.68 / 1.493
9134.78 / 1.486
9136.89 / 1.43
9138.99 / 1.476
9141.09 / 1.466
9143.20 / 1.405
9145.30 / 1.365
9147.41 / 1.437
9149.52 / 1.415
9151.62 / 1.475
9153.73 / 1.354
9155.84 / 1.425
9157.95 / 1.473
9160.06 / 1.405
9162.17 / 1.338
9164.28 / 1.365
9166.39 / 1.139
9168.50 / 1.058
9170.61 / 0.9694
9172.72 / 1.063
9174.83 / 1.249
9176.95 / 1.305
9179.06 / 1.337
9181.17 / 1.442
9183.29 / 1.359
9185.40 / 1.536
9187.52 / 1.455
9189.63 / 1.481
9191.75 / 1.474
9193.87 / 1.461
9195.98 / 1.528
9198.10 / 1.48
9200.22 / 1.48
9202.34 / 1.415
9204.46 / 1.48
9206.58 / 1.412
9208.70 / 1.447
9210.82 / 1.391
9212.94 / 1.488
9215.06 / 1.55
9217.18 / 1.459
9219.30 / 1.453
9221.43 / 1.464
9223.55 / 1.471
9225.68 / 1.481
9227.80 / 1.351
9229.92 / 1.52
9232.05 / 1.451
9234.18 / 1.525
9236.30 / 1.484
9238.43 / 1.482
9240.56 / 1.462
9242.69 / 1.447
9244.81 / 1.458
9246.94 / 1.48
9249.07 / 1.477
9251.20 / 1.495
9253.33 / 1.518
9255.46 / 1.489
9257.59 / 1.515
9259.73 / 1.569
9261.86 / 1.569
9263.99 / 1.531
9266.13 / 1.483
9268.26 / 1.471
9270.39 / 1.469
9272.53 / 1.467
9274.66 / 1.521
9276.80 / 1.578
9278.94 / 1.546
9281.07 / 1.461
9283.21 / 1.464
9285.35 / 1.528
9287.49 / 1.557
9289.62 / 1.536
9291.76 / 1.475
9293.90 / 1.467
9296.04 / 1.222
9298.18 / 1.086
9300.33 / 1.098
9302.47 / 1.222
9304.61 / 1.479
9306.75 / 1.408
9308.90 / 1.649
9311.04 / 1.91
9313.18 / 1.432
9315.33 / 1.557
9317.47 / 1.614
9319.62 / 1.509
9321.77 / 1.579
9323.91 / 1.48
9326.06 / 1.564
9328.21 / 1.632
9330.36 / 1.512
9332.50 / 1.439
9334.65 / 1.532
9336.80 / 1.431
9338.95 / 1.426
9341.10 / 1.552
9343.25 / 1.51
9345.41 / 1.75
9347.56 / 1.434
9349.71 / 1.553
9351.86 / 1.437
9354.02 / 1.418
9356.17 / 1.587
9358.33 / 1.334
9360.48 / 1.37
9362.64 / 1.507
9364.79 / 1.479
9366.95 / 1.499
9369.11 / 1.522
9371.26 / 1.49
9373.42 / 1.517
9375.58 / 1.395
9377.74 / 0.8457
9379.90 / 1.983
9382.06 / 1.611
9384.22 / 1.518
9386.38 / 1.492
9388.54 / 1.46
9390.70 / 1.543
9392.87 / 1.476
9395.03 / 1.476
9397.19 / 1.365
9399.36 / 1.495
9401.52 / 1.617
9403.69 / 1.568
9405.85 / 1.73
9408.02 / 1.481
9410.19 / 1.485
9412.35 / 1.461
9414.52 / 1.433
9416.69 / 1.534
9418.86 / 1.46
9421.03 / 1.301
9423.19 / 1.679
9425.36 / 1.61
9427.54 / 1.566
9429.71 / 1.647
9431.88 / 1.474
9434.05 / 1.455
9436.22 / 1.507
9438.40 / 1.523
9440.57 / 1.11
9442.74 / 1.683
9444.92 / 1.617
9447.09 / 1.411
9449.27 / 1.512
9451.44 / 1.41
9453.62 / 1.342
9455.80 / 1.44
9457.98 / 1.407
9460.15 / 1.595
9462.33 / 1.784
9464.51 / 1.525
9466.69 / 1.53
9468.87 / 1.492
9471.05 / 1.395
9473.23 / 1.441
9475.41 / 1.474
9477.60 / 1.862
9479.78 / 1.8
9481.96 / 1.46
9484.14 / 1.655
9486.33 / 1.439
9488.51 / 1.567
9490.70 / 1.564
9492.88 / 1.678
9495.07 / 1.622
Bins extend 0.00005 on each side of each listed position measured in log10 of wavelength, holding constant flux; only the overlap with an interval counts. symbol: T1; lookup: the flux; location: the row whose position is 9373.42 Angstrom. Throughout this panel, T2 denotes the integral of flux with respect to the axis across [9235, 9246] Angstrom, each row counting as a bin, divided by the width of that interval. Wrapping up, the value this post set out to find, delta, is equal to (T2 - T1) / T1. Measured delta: -0.032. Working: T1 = 1.517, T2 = 1.47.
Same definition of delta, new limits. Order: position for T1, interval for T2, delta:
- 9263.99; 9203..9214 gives -0.058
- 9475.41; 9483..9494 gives 0.072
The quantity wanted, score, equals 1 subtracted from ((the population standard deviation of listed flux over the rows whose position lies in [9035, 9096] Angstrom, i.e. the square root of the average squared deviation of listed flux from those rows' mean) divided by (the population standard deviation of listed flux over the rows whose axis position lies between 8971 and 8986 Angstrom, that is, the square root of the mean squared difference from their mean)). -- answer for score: -0.1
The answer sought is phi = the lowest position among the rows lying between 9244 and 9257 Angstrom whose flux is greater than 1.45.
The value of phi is 9244.81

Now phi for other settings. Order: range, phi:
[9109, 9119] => 9109.58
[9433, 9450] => 9434.05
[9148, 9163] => 9151.62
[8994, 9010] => 8994.94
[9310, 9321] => 9311.04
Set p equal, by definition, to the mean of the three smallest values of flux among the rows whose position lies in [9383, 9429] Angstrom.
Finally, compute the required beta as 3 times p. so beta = 4.10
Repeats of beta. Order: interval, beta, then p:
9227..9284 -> 4.25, 1.416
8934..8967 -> 4.26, 1.419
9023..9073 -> 4.22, 1.407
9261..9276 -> 4.41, 1.469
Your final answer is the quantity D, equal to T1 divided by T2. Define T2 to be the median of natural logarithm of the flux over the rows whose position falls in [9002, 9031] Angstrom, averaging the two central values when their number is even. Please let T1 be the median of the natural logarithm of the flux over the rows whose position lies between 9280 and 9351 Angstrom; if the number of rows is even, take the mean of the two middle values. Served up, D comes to 0.96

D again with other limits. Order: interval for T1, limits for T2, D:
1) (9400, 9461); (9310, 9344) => 0.96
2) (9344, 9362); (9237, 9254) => 0.92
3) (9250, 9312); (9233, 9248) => 1.02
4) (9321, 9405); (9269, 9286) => 1.01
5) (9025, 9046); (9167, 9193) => 1.33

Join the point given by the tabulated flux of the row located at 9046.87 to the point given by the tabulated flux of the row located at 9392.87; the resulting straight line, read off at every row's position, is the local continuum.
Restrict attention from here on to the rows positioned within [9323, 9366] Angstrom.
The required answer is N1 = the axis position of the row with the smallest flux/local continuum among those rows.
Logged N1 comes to 9358.33 Angstrom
